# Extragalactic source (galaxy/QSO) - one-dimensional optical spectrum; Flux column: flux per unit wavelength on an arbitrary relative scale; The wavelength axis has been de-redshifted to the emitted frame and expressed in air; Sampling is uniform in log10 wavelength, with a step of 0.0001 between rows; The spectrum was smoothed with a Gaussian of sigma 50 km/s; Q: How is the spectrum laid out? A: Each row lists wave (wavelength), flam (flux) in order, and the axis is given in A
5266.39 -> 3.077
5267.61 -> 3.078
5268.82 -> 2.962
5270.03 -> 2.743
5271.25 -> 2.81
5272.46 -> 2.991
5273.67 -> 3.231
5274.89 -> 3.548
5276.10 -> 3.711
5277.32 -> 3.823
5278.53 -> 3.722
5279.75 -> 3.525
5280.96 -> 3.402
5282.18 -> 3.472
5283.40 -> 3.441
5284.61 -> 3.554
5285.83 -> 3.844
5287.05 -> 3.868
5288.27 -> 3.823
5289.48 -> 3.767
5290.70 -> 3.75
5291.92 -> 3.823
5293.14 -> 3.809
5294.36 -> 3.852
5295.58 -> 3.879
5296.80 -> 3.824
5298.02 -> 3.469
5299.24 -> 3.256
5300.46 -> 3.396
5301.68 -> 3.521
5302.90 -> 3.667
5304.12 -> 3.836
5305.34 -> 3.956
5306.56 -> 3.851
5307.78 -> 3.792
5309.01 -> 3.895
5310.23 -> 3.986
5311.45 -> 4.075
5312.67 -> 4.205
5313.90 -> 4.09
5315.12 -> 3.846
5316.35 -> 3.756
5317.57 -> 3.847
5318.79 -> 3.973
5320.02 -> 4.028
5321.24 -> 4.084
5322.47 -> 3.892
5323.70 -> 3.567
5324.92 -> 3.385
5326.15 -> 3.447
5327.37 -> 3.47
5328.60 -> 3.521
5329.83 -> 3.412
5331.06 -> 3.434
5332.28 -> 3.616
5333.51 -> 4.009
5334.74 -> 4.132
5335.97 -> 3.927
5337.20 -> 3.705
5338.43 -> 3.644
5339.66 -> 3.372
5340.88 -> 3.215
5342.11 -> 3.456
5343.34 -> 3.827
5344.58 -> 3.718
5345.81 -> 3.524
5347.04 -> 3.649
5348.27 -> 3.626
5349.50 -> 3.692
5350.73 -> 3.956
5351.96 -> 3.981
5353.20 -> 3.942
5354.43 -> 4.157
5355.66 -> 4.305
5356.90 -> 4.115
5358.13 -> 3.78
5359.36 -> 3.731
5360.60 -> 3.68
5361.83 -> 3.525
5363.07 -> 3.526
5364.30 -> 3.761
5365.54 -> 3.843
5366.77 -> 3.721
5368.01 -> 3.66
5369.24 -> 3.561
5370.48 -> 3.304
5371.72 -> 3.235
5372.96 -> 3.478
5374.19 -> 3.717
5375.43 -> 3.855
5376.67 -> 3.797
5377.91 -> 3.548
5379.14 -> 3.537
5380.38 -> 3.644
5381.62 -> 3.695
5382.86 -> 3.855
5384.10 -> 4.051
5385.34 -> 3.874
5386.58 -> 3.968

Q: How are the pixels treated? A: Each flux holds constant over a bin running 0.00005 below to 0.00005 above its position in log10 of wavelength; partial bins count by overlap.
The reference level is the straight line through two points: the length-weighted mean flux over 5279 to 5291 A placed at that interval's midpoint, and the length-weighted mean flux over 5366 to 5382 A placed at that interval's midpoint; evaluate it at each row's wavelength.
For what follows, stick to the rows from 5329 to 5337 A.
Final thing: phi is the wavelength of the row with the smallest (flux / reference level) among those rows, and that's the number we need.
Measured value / 5329.83 A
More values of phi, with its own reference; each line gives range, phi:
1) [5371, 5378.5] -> 5371.72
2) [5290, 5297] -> 5290.70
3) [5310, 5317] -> 5316.35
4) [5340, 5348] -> 5340.88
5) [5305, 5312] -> 5307.78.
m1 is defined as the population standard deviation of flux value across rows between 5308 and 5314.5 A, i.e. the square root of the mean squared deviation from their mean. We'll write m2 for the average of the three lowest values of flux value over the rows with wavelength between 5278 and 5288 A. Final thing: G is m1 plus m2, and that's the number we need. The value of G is 3.5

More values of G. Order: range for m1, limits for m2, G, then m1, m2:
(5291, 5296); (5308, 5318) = 3.8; 0.03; 3.8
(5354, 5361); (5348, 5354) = 4.0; 0.24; 3.8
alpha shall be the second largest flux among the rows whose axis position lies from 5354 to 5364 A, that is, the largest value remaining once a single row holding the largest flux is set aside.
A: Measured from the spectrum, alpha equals 4.157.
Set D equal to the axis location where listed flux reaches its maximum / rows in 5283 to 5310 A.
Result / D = 5305.34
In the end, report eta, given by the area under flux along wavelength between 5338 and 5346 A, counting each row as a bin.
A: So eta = 28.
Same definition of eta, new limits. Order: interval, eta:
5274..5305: 114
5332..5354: 82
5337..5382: 166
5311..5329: 69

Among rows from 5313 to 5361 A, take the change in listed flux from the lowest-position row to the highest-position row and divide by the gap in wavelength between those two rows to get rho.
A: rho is -0.009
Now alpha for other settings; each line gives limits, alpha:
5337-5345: 3.718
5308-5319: 4.09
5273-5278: 3.711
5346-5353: 3.956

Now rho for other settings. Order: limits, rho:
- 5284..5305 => 0.014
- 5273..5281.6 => 0.023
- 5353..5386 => -0.002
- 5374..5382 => -0.003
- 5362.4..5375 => 0.017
